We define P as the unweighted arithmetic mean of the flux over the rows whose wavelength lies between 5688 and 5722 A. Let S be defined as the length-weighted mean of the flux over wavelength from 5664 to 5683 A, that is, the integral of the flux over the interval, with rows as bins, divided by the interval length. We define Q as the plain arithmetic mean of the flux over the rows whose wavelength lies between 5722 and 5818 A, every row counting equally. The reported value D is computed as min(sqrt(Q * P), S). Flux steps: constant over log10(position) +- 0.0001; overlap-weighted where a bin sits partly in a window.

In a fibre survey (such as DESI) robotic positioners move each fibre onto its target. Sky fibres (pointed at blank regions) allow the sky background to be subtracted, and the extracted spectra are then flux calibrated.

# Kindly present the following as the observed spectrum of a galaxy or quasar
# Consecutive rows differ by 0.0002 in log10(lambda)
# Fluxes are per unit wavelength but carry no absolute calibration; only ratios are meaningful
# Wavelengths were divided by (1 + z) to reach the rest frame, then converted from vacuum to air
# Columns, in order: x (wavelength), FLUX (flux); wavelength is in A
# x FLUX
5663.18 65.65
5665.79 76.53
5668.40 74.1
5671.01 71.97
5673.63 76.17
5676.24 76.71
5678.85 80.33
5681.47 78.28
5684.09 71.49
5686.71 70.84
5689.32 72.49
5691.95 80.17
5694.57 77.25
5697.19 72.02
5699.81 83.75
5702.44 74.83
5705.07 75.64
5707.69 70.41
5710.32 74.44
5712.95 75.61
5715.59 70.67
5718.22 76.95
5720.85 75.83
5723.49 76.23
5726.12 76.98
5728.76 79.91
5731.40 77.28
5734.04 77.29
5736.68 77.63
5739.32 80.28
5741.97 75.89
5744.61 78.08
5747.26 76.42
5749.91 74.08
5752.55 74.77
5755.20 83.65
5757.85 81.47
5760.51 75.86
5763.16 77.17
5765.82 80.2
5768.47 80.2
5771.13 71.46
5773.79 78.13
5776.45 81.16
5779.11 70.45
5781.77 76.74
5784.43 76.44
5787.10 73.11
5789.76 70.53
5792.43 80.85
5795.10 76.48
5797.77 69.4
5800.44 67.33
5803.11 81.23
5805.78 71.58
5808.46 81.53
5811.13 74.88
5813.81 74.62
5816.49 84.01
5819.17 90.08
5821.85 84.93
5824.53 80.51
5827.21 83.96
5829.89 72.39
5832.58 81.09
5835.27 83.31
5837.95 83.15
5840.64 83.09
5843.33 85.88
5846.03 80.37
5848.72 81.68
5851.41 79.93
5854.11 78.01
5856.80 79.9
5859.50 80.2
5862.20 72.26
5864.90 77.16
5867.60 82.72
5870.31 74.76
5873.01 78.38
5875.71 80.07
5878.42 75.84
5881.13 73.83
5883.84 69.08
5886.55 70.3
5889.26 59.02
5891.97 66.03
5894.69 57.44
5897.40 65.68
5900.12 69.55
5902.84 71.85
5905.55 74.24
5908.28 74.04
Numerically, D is 75.9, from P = 75.4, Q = 76.8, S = 75.9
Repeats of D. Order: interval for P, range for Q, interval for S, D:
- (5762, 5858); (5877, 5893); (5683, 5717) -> 73.6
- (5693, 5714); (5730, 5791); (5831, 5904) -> 75.5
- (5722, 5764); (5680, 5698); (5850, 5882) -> 76.2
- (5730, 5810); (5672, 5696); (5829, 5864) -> 76.3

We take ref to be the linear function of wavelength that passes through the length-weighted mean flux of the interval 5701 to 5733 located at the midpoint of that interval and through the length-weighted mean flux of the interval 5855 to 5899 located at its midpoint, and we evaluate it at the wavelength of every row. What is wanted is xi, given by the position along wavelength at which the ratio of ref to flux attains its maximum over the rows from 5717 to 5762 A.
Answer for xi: 5749.91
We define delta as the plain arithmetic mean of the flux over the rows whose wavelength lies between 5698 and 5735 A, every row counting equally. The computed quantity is 76.1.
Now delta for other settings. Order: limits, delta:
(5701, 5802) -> 76.0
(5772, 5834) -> 77.5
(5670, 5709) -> 75.5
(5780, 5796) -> 75.7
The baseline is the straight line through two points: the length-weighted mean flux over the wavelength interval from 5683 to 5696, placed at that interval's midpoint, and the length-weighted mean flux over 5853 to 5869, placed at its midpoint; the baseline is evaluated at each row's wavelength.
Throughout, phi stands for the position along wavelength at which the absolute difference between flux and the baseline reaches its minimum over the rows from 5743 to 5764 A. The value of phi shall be 5760.51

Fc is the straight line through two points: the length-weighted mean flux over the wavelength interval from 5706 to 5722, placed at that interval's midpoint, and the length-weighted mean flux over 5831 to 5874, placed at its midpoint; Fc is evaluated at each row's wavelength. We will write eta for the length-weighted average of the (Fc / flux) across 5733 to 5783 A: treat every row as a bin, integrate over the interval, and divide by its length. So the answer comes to 0.98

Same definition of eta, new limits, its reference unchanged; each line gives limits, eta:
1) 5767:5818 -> 1.03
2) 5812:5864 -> 0.98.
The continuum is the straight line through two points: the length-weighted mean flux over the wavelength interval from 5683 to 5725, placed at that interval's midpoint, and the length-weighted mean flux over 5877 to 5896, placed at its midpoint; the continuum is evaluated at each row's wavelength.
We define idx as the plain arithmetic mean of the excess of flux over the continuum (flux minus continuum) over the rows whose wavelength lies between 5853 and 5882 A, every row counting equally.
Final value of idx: 9.4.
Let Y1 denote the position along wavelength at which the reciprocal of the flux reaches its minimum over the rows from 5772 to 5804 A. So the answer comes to 5803.11 A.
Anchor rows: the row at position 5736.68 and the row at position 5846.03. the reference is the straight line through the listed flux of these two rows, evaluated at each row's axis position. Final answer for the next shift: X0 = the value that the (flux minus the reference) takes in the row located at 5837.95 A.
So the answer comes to 3.0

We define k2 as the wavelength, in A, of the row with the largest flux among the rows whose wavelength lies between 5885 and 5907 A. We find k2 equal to 5905.55 A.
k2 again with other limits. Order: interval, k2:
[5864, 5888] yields 5867.60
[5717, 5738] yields 5728.76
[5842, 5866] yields 5843.33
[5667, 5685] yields 5678.85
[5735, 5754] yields 5739.32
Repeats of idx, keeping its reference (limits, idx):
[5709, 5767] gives 3.6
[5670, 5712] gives -0.1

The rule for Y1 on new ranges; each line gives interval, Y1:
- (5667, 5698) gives 5678.85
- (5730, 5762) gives 5755.20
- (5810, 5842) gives 5819.17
